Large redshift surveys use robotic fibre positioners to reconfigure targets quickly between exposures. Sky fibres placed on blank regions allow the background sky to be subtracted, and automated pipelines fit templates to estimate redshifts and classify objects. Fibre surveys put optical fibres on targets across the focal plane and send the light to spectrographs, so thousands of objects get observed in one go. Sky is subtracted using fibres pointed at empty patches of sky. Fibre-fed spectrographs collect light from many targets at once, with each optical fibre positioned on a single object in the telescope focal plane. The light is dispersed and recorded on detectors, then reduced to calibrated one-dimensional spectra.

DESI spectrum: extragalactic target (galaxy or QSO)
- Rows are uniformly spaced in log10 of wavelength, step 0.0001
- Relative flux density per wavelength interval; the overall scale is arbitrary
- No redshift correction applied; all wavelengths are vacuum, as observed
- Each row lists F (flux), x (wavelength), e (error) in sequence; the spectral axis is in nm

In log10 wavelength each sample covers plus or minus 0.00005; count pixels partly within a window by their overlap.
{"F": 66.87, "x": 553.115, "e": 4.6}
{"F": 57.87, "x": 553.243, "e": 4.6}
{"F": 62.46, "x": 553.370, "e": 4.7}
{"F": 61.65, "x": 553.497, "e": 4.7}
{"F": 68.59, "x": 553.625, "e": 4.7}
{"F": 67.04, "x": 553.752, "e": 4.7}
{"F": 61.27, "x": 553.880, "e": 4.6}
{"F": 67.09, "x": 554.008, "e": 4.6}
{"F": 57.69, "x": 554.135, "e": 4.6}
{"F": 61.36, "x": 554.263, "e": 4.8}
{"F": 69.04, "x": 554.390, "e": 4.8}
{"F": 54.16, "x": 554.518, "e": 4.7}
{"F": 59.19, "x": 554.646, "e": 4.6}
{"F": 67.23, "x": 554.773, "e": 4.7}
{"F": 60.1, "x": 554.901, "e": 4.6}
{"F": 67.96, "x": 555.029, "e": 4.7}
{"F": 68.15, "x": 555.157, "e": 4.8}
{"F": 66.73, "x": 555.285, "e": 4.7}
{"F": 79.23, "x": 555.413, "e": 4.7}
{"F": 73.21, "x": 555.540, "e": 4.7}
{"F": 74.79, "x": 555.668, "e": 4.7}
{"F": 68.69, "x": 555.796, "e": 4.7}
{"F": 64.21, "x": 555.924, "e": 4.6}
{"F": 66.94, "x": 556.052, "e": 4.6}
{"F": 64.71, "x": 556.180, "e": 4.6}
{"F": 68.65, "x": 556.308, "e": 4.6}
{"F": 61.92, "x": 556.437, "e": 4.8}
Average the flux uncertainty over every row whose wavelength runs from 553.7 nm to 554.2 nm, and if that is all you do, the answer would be 4.62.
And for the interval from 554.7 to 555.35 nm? 4.70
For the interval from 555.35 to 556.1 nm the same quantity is 4.67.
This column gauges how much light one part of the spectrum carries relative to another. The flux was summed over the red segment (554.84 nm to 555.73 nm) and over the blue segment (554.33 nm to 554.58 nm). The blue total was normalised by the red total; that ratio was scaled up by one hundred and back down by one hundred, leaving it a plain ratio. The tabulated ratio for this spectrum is 0.25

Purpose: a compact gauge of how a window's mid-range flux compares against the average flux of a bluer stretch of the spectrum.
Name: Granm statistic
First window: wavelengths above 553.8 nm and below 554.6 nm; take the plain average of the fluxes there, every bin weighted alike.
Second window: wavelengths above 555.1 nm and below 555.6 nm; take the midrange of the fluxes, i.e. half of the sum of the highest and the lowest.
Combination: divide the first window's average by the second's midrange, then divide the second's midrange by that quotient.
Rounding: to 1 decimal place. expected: 86.2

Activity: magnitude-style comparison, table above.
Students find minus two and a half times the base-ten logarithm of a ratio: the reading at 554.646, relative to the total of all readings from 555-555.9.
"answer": 2.31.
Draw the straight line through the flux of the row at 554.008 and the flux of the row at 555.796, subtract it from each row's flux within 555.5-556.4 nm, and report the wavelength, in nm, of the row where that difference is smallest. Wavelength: 555.924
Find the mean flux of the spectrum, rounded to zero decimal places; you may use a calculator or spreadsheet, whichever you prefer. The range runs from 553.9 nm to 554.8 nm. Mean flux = 62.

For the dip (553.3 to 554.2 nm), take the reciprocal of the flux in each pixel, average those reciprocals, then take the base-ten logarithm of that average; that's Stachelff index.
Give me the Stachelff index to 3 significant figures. -1.80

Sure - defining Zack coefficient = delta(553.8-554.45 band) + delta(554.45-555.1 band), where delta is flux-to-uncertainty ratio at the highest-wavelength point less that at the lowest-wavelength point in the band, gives 4.0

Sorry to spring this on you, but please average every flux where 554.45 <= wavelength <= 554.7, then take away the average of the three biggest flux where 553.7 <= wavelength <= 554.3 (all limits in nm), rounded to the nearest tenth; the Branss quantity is -8.5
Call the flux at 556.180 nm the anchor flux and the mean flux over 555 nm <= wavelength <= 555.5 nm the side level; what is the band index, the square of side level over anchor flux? 1.2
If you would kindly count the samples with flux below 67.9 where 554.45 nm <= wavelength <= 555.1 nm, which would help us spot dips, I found 4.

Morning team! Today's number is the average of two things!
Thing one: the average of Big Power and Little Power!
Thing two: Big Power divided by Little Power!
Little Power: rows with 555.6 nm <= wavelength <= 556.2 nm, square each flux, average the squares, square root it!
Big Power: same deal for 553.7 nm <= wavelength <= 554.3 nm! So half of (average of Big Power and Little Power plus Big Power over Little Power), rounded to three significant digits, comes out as 33.2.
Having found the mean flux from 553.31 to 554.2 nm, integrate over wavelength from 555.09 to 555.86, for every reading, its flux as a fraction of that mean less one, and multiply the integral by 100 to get 9.8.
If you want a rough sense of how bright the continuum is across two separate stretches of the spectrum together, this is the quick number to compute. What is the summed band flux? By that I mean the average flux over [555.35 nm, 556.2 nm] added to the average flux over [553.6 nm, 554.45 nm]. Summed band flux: 135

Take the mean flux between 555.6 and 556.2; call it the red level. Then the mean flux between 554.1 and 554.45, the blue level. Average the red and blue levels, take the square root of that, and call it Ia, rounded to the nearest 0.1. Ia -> 8.1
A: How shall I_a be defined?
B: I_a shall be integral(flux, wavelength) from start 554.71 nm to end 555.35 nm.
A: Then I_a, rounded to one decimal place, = 42.2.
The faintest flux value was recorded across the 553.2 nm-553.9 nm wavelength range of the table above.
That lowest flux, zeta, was 57.87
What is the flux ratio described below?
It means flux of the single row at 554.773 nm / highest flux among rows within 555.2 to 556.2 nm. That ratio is 0.849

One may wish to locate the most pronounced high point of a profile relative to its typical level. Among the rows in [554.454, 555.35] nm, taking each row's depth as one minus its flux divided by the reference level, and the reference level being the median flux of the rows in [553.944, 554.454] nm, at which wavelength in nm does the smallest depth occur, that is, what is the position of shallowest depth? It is 555.157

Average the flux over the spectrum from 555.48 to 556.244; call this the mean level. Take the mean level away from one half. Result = -68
